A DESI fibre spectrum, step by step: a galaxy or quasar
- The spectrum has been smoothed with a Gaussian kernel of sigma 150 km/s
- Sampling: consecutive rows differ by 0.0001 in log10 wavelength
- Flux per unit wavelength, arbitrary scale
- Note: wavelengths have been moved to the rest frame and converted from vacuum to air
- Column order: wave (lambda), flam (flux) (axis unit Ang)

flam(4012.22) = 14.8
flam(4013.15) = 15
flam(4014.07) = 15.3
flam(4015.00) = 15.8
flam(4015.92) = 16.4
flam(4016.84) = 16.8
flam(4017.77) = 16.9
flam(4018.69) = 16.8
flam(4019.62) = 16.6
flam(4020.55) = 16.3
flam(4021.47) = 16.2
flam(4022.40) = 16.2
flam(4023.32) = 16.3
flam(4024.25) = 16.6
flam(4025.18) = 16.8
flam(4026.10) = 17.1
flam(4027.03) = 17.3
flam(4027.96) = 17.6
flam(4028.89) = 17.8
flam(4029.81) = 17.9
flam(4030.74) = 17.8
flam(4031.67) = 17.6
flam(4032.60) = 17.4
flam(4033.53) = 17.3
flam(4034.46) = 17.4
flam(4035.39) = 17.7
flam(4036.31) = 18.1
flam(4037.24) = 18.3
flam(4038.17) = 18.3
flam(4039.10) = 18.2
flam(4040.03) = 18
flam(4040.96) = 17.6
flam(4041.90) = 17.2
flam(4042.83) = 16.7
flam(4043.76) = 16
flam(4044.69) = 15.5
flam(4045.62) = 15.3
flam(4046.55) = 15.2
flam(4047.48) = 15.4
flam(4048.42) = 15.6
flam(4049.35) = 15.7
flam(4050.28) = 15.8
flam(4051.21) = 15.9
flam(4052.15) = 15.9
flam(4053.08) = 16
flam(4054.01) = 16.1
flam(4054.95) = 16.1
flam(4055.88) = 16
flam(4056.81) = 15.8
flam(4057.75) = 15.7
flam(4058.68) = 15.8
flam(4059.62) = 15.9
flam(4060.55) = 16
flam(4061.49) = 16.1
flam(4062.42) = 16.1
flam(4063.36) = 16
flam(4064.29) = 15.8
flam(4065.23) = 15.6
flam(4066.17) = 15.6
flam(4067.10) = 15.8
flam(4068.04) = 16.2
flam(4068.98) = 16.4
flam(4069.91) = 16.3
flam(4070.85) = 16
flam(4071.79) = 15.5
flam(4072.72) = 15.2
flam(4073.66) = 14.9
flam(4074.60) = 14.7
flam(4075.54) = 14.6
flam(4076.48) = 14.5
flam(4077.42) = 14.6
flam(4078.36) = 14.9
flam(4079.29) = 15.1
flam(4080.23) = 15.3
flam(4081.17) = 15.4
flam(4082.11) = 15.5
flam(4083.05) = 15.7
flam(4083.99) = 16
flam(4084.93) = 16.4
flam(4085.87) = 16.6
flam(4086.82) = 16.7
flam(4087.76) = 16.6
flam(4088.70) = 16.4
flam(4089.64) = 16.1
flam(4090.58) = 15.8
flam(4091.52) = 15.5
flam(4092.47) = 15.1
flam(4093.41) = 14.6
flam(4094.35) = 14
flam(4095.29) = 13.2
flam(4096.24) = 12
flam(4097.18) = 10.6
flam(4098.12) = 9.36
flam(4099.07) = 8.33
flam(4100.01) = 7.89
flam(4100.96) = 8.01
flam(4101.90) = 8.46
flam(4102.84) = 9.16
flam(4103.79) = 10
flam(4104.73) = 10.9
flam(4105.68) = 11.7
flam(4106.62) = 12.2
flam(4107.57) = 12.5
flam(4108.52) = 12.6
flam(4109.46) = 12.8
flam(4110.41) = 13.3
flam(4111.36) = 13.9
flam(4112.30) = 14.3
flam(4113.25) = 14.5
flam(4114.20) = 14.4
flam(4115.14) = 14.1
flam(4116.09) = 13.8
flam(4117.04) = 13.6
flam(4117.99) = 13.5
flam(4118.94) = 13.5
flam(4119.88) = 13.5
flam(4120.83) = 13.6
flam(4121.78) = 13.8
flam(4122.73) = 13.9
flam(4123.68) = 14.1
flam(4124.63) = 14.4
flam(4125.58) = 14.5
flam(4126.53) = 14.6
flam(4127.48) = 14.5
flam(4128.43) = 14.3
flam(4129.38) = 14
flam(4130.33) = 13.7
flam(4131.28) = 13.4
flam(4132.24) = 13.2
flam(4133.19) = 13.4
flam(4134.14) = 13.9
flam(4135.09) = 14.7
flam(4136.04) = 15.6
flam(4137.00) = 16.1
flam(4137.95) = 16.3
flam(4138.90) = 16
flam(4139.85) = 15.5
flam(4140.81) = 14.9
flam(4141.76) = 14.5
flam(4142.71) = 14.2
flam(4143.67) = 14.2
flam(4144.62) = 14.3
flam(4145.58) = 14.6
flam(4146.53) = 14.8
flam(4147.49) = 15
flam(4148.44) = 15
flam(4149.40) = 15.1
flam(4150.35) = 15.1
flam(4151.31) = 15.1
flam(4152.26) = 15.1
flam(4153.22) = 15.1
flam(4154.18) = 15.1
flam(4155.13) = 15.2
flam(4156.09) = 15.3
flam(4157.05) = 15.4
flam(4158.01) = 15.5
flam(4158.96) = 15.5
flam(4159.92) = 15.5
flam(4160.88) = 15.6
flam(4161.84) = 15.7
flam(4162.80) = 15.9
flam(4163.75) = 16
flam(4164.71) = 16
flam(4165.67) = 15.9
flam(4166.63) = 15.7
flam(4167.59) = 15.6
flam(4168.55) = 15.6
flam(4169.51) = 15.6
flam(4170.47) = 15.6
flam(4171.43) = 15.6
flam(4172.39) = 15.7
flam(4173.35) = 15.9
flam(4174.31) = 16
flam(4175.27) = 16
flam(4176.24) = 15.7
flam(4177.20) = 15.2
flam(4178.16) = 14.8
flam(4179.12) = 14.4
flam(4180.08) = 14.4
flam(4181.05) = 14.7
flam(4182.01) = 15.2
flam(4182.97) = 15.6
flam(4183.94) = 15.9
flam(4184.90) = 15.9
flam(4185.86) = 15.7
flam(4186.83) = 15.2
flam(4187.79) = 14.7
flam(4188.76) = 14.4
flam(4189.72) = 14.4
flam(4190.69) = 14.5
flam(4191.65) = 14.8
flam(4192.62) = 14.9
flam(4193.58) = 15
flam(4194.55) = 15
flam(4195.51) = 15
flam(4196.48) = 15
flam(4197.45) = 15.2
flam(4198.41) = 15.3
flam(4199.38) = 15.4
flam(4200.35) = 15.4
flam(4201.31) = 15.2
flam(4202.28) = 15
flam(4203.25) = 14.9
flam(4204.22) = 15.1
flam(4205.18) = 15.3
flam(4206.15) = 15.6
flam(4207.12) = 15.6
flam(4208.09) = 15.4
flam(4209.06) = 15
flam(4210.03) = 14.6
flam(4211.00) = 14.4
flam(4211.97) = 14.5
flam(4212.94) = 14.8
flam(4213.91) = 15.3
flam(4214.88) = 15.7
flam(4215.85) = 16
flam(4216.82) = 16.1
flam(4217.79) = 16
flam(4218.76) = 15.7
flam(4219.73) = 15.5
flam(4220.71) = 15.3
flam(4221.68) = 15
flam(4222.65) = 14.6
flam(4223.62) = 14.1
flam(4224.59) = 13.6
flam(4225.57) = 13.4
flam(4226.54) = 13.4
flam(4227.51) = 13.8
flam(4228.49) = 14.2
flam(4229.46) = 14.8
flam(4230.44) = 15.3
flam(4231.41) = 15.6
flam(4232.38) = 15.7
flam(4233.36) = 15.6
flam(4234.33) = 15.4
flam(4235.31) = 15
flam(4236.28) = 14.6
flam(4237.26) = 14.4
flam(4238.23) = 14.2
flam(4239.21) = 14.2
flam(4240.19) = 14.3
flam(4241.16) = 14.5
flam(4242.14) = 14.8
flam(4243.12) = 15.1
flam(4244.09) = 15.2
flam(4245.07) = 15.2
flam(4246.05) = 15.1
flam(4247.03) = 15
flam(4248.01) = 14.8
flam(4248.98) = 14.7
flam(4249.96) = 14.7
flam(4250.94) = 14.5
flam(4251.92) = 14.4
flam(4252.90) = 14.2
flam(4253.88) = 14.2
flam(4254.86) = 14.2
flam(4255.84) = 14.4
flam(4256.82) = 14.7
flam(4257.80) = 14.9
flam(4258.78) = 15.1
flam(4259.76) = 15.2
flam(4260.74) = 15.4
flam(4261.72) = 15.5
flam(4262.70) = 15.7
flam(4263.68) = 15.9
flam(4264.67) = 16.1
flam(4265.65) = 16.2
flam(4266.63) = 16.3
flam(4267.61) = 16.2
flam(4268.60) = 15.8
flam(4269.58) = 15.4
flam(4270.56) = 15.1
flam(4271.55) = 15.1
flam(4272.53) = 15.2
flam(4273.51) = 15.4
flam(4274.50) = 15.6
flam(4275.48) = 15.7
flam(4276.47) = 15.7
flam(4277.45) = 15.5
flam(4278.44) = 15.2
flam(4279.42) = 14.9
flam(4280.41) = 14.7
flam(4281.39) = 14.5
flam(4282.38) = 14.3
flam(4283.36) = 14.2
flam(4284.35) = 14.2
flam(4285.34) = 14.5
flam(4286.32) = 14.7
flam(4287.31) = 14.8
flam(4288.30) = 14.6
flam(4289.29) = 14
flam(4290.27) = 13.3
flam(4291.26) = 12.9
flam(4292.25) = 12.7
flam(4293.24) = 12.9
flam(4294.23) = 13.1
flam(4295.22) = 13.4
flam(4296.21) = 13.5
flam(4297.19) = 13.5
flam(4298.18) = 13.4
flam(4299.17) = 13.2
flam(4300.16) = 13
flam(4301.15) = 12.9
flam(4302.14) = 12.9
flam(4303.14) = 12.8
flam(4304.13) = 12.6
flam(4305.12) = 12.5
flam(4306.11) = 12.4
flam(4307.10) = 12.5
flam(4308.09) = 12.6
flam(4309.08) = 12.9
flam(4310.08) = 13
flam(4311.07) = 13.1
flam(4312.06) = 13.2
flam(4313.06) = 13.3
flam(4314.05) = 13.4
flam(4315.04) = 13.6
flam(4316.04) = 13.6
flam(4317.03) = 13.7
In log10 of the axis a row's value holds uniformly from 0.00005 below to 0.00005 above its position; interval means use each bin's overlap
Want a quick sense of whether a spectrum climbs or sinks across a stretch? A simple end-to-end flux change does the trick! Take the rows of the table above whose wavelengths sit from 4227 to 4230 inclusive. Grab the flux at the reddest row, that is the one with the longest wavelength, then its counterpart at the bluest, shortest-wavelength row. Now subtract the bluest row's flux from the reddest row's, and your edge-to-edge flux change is 1.0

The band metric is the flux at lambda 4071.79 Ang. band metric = 15.5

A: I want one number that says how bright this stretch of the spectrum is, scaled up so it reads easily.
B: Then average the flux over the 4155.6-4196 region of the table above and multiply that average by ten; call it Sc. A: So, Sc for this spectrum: 154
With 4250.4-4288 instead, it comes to 151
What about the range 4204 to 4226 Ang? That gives 151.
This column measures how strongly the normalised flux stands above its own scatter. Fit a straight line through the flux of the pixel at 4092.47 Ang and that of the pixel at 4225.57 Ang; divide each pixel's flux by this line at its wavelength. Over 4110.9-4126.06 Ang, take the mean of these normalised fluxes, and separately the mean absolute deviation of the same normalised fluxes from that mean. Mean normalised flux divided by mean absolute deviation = 44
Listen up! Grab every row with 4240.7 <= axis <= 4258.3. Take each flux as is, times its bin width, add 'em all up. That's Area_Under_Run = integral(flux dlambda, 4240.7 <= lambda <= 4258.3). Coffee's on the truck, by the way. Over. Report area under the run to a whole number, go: 259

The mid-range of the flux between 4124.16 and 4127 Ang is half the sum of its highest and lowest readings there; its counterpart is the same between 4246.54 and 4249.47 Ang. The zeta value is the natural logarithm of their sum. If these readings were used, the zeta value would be 3.38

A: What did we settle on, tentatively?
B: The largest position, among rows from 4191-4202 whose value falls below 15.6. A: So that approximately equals 4201.31 Ang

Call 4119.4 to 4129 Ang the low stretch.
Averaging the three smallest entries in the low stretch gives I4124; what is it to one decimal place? 13.6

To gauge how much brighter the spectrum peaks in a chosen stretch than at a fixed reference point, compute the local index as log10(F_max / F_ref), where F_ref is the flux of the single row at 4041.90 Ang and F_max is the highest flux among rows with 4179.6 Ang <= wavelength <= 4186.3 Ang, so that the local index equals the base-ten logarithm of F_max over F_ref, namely -0.03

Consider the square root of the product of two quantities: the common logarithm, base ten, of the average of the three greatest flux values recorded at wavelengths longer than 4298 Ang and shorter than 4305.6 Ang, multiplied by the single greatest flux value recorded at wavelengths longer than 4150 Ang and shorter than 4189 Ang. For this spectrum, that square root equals 4.23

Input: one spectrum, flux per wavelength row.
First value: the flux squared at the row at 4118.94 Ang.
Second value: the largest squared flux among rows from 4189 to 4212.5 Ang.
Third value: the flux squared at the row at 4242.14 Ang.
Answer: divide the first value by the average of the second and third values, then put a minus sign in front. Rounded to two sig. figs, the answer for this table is -0.79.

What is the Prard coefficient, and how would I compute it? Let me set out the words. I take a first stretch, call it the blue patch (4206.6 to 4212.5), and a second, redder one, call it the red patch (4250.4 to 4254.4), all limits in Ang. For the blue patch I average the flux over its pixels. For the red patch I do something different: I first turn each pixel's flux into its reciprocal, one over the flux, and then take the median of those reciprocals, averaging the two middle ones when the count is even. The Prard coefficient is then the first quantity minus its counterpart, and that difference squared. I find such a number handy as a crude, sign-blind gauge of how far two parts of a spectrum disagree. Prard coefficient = 220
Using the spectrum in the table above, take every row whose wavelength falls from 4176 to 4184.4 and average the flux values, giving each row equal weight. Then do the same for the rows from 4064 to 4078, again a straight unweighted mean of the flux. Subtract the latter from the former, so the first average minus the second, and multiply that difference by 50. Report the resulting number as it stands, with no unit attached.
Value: -17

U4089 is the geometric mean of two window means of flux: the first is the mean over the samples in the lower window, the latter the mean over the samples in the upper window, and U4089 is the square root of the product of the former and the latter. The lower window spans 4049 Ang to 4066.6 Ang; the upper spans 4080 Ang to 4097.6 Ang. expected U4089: 15.5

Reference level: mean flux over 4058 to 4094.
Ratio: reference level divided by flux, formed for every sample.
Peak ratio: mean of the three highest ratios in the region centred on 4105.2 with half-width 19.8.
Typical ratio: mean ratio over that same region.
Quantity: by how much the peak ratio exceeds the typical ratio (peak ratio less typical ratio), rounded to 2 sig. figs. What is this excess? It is 0.69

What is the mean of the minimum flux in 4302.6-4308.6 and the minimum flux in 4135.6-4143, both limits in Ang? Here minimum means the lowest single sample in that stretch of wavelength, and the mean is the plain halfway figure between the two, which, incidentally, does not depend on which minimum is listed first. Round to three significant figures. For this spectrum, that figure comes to 13.3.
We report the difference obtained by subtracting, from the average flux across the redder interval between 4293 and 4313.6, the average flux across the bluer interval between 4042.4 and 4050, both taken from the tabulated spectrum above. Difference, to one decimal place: -2.7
